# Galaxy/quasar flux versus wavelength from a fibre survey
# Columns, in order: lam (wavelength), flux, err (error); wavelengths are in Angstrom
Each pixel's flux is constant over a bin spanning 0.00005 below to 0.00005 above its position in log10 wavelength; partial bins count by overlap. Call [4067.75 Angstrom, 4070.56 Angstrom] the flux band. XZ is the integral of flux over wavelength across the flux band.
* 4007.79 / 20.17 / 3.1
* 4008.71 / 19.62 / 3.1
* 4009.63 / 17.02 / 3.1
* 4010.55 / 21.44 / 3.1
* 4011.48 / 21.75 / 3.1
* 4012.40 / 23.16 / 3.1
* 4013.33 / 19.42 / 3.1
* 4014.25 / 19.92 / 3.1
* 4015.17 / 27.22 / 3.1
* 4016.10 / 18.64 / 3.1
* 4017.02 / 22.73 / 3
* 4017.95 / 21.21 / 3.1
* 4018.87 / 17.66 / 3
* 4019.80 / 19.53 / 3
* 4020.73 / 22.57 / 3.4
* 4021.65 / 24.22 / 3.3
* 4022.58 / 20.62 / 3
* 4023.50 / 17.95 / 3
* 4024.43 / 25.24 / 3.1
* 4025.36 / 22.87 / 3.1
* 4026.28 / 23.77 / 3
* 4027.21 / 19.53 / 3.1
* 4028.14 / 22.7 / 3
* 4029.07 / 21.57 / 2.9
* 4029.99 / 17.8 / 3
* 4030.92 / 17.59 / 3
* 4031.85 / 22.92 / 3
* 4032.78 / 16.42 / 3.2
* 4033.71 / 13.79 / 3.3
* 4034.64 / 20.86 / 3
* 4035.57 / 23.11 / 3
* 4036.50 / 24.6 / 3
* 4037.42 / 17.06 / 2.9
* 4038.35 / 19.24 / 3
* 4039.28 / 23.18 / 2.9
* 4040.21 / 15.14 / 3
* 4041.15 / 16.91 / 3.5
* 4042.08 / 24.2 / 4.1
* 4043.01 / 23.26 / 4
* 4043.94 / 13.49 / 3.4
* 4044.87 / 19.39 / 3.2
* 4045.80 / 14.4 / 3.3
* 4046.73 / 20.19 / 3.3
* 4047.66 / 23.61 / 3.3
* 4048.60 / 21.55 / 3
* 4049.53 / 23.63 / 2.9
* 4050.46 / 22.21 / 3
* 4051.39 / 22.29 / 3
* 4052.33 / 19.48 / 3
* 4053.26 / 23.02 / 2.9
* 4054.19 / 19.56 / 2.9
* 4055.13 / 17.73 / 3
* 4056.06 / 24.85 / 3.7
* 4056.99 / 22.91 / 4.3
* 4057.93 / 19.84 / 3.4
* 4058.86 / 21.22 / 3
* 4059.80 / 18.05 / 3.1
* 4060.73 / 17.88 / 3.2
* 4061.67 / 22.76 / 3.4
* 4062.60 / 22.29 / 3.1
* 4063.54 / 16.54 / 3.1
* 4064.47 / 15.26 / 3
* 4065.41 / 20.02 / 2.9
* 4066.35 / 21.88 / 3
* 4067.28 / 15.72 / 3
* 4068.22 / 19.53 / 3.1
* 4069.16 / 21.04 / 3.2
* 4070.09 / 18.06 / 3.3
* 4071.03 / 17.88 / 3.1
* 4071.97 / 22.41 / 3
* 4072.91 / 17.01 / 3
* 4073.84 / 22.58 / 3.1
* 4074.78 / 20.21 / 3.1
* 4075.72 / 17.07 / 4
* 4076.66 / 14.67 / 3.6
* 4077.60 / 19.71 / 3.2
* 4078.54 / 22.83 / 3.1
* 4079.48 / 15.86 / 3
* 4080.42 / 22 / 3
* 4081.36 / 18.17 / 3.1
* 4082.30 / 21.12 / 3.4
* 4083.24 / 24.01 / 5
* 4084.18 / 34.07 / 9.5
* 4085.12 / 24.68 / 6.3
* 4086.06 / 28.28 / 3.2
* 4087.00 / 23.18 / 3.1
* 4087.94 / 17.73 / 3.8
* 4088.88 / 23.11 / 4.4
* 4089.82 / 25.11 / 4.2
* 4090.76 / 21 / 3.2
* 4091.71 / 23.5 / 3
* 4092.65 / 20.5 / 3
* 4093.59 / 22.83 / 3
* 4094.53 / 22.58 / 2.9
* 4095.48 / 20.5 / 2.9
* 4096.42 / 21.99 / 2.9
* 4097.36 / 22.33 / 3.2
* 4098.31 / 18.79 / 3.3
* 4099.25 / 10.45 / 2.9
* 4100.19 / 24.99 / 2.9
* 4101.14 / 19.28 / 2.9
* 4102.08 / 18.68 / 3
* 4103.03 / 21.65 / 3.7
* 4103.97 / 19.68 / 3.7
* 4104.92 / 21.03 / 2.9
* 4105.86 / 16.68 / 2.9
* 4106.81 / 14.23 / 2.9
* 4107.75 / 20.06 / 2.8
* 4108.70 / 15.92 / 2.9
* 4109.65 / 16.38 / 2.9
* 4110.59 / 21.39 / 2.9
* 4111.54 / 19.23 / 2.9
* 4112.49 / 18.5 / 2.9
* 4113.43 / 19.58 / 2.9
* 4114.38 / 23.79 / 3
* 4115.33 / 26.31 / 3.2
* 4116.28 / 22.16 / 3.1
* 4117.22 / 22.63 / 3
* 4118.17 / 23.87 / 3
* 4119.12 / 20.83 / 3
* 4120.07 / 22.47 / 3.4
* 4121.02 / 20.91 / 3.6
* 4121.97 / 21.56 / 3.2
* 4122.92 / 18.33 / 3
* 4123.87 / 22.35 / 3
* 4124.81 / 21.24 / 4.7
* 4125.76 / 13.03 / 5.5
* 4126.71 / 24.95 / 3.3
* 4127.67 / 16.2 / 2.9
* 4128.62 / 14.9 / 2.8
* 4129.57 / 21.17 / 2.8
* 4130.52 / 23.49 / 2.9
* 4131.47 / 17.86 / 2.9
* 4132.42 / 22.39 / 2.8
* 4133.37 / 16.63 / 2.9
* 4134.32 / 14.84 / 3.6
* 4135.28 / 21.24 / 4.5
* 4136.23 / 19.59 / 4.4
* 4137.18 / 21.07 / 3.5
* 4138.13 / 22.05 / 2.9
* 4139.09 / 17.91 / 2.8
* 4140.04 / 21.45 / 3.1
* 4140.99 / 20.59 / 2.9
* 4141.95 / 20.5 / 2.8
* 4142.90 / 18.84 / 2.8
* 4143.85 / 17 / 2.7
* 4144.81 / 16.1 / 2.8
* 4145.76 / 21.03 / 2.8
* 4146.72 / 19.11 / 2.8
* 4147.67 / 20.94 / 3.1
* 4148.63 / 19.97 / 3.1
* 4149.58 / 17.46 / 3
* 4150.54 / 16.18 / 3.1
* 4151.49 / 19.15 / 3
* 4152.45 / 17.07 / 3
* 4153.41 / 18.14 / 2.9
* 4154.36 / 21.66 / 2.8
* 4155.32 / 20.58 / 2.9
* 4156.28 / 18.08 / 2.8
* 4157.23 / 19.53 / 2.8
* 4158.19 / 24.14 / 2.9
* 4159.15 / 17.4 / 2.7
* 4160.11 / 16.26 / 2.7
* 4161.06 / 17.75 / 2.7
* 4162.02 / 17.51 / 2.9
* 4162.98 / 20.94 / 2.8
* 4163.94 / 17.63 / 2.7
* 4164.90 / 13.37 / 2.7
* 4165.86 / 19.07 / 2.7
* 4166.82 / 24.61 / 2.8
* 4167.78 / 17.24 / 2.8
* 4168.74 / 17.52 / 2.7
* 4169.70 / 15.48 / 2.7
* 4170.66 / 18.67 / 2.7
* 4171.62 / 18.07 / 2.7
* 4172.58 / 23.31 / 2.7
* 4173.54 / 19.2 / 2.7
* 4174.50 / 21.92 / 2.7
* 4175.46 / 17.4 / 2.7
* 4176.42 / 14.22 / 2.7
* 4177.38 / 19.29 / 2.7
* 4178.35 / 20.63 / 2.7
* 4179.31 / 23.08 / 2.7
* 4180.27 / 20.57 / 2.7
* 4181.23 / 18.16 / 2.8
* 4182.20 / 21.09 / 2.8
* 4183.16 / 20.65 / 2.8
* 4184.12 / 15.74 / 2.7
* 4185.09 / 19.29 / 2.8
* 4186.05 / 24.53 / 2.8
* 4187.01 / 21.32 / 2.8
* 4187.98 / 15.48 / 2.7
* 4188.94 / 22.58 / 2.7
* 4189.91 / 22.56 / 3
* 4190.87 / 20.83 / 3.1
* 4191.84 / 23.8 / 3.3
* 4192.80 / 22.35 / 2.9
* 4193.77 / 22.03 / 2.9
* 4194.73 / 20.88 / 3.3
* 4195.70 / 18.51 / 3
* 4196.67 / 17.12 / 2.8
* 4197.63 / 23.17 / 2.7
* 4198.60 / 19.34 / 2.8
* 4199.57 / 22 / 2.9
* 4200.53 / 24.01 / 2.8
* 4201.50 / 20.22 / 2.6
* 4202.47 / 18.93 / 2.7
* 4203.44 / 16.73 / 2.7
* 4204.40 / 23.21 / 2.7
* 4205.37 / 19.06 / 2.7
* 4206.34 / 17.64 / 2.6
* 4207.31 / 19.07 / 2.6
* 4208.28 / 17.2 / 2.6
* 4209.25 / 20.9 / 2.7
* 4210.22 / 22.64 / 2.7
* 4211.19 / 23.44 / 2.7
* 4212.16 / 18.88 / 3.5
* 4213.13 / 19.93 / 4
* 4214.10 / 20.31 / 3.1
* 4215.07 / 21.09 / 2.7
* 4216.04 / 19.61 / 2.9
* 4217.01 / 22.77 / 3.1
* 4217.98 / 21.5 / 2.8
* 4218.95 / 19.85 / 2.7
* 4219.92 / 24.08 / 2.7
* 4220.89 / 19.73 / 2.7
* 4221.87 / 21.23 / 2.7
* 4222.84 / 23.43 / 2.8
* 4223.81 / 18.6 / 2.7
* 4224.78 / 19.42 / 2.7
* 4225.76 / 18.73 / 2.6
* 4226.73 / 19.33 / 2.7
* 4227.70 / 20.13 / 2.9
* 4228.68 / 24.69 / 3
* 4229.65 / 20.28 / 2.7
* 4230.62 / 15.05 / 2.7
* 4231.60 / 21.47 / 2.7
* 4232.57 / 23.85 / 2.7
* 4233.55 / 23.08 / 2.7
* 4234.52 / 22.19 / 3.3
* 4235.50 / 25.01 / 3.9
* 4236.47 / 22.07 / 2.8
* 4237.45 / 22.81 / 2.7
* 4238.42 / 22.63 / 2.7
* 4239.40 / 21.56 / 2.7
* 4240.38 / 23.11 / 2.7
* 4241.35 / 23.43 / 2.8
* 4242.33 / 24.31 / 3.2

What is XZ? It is 54.9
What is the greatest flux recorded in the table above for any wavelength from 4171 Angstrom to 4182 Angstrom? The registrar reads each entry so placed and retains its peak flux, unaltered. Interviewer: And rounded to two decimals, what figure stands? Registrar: 23.31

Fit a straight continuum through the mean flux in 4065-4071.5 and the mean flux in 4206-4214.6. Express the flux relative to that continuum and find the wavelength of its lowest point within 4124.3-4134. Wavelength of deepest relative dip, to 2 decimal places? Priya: 4125.76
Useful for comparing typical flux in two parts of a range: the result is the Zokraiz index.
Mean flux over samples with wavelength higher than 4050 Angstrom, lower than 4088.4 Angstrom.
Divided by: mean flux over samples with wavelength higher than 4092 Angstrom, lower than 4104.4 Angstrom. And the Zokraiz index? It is 1.01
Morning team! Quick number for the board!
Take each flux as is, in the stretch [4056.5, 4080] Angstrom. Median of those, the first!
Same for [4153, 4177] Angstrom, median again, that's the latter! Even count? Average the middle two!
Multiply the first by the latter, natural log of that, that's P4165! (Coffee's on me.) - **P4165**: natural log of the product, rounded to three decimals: 5.876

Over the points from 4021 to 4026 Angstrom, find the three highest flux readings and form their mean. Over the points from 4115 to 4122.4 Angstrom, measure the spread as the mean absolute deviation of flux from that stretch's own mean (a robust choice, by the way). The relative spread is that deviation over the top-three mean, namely 0.052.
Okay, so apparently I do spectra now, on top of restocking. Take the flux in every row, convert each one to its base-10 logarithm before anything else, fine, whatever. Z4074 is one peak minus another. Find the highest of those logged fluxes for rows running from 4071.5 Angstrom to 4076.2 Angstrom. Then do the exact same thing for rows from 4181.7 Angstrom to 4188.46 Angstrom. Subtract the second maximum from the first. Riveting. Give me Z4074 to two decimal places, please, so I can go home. -0.04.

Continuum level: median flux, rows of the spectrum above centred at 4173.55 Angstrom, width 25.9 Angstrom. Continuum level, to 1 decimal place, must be 19.1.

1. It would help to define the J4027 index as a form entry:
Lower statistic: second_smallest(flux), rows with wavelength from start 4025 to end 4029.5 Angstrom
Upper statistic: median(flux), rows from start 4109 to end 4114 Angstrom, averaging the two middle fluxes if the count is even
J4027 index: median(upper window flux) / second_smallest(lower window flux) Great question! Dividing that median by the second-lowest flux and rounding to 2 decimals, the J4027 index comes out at 0.89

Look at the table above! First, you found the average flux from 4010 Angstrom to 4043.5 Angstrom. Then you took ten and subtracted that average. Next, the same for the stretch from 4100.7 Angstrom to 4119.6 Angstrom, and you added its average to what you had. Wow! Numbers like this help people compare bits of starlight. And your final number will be 9.3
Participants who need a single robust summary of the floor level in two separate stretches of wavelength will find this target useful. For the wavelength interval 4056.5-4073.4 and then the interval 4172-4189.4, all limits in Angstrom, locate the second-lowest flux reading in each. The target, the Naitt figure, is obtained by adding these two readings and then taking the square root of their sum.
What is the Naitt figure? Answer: 5.59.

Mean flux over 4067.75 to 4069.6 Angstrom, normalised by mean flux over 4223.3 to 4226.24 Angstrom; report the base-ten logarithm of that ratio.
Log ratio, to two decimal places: 0.03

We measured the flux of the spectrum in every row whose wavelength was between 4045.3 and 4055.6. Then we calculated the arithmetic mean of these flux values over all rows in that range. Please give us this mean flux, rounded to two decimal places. 20.70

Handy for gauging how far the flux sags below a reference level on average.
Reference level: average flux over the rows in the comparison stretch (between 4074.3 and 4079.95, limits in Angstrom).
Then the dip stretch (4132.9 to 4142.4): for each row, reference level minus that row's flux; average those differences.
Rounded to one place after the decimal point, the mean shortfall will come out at -1.2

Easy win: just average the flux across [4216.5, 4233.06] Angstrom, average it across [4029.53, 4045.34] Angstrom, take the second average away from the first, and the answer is 1.5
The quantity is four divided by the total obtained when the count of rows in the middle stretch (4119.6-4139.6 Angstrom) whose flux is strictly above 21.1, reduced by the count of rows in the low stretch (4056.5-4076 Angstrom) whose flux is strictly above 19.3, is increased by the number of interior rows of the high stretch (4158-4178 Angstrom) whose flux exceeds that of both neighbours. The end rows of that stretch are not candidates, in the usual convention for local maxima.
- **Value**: 0.8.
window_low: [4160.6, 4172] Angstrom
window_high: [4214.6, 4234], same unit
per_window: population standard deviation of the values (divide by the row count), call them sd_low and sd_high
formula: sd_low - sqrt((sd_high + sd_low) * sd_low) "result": -0.96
